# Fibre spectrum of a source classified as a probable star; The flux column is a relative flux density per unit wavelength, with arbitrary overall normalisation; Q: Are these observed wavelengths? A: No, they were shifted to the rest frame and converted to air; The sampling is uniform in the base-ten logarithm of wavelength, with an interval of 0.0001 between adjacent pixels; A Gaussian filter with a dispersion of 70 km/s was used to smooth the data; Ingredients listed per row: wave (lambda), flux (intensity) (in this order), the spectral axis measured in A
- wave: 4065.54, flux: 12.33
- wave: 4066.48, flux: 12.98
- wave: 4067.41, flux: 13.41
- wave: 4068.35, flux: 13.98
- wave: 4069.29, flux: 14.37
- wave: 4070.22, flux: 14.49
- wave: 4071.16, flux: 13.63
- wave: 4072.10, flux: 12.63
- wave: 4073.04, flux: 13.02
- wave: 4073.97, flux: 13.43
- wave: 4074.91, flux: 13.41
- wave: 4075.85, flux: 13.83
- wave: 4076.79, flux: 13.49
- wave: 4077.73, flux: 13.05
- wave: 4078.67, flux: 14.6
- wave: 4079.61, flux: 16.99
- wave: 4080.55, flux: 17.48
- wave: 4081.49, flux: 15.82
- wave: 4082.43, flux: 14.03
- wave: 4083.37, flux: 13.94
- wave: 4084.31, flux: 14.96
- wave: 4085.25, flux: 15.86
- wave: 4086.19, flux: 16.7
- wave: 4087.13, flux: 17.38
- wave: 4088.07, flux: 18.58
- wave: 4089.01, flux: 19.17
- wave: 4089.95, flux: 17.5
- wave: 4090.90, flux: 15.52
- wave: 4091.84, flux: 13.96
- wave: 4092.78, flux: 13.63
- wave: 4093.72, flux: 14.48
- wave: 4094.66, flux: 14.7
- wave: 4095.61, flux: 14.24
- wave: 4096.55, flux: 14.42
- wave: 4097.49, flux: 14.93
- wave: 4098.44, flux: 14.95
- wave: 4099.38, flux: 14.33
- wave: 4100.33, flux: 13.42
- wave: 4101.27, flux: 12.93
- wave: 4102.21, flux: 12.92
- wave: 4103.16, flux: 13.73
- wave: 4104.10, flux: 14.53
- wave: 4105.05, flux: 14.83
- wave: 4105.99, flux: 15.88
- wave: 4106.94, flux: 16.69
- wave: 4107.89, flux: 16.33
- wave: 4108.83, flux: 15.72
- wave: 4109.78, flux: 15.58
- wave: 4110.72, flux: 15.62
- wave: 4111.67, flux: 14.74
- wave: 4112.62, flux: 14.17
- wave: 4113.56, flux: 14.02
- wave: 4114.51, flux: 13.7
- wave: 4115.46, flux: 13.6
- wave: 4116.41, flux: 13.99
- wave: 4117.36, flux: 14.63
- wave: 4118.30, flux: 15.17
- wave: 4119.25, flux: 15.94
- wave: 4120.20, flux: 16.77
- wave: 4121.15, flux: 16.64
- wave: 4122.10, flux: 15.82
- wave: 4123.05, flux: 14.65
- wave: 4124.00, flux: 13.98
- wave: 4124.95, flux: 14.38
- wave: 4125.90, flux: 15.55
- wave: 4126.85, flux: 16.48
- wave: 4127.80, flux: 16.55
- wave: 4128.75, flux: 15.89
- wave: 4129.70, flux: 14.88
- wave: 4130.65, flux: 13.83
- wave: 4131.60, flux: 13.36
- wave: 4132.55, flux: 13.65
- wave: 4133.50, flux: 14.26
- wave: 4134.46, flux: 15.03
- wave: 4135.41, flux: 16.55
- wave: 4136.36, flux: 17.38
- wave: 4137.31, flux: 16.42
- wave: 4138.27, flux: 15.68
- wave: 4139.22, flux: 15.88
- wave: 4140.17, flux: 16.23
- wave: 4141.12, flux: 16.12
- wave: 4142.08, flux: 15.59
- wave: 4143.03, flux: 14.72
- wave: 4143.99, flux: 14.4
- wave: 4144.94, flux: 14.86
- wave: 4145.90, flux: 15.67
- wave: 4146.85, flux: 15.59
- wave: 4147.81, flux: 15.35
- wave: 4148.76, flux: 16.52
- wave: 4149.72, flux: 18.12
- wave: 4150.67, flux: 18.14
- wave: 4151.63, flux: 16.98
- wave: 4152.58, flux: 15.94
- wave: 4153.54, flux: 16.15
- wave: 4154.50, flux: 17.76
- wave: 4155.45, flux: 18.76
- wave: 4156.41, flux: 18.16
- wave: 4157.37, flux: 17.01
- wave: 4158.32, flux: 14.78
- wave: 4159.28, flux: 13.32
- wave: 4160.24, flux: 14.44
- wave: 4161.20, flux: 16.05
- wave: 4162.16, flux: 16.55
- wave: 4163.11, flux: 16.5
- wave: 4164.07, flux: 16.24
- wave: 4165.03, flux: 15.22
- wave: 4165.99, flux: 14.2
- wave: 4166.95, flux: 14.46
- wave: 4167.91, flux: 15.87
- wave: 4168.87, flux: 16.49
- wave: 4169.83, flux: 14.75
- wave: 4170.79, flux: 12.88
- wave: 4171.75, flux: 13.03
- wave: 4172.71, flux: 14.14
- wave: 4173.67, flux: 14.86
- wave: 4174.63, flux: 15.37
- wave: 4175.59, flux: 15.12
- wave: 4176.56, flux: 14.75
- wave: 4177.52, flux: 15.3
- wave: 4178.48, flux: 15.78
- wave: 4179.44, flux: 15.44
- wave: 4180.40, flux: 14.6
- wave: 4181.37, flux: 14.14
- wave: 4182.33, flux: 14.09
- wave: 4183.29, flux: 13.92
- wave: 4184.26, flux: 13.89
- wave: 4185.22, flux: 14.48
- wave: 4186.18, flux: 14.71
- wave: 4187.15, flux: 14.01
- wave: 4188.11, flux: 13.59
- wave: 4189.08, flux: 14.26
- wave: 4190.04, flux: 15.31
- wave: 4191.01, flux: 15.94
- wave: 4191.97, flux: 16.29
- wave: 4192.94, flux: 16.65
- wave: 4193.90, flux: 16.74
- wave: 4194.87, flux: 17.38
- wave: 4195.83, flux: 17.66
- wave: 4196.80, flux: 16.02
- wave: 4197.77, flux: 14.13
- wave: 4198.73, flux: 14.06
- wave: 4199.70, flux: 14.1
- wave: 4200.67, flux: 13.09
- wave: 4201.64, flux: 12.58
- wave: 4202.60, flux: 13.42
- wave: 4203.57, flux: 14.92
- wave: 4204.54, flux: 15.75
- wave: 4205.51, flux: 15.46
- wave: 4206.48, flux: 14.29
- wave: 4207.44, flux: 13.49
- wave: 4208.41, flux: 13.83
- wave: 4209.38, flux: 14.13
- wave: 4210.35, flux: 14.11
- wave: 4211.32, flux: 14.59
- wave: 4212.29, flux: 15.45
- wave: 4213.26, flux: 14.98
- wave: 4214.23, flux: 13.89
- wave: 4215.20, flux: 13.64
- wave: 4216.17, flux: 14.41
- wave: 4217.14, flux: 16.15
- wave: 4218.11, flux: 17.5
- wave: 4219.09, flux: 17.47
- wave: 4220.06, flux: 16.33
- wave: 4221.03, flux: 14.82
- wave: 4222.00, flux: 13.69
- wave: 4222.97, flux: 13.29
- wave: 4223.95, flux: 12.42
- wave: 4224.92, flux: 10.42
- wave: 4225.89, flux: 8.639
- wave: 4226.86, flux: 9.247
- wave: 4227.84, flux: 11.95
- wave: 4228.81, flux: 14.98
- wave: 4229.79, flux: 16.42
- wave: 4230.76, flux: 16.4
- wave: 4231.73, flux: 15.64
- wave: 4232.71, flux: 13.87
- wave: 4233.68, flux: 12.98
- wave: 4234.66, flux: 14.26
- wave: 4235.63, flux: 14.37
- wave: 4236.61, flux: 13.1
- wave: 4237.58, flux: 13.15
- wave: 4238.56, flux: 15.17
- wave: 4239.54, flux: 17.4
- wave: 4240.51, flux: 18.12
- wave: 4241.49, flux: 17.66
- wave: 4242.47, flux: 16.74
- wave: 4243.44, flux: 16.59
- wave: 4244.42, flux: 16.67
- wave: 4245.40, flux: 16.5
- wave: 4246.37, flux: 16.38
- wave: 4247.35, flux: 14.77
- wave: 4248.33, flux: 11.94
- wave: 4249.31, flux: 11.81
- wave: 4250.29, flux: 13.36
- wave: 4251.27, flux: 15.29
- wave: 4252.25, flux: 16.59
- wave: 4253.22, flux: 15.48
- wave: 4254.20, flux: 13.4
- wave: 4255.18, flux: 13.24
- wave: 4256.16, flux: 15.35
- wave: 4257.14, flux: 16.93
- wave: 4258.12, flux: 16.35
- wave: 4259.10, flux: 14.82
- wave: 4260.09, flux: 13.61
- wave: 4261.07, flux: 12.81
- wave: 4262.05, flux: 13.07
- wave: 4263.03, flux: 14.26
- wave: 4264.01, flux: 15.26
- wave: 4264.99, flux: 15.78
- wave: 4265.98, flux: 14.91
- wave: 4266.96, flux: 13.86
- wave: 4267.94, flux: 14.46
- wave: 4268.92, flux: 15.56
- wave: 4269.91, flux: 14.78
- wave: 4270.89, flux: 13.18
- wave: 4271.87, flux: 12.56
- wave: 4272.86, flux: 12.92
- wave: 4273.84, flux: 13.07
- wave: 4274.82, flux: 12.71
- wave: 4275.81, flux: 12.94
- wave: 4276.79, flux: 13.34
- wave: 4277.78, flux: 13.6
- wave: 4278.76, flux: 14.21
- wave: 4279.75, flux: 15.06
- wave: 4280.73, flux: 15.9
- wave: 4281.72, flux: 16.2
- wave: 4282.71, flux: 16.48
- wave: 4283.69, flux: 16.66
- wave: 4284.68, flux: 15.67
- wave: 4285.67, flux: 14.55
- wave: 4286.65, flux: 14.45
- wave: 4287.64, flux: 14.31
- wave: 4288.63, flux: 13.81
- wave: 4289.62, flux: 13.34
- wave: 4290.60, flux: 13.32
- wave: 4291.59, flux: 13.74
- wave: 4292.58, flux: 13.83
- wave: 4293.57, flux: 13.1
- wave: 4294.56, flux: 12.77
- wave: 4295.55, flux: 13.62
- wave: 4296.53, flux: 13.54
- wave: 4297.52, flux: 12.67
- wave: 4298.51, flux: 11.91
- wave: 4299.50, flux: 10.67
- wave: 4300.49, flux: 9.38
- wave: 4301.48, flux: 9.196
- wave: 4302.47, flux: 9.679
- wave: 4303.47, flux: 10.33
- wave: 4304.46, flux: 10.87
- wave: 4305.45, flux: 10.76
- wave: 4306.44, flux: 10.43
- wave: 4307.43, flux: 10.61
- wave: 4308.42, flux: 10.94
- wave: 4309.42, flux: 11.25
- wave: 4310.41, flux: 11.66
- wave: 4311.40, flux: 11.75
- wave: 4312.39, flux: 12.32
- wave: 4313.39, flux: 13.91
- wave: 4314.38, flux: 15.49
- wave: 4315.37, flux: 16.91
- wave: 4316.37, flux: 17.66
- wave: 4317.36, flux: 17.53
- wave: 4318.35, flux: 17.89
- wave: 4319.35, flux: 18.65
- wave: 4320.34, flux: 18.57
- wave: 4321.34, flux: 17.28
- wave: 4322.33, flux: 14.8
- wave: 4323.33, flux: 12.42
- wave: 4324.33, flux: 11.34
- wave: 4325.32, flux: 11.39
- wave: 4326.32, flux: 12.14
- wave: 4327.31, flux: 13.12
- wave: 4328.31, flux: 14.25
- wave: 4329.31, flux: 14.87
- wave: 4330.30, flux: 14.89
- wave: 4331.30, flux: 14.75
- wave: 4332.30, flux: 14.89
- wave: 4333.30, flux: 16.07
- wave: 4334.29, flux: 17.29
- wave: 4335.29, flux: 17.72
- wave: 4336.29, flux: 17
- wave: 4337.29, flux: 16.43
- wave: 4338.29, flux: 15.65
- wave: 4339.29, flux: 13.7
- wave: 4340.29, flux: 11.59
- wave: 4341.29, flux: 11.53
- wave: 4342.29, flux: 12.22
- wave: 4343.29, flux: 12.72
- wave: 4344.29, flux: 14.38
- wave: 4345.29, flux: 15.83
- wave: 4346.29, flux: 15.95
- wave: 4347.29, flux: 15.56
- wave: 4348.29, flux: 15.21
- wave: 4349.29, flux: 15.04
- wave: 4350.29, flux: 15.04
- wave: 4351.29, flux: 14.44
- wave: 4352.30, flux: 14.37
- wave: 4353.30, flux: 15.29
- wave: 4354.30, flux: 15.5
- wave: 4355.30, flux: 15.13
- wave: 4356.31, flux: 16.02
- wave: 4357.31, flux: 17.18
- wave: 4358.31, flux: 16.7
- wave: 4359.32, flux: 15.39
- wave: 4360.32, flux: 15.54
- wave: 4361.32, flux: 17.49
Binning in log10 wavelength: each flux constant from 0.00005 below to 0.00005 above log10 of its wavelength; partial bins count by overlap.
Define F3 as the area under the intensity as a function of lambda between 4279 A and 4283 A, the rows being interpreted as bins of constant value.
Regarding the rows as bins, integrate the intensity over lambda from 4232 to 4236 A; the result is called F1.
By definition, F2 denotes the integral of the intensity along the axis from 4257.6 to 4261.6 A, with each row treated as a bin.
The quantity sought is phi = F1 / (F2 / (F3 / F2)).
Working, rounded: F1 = 56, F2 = 57.5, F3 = 63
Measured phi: 1.06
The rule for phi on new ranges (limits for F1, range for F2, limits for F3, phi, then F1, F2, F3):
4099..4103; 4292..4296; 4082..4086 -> 1.12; 54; 53.3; 59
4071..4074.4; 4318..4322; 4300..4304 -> 0.33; 45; 71.9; 39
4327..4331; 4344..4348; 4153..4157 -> 1.06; 57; 61.9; 71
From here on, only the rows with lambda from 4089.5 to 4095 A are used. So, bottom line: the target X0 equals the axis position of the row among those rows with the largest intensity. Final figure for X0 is 4089.95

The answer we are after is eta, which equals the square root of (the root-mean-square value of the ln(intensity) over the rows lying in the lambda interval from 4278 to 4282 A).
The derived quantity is 1.65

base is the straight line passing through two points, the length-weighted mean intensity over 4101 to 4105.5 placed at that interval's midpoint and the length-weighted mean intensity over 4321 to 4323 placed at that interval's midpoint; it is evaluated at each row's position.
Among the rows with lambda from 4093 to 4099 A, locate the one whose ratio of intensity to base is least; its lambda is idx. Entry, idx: 4095.61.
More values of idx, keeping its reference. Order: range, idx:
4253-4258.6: 4255.18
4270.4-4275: 4271.87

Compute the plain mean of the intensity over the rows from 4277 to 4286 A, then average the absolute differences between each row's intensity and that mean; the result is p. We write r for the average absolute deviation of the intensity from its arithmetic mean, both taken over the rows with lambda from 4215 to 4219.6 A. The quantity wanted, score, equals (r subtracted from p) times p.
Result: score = -0.5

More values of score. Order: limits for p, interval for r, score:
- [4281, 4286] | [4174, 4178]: 0.3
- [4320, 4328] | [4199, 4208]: 3.1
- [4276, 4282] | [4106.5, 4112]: 0.5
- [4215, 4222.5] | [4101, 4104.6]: 1.0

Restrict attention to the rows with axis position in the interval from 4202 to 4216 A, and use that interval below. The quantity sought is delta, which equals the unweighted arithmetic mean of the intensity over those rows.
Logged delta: 14.4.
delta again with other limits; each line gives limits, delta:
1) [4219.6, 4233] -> 13.4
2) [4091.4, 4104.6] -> 14.1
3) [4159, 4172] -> 15.0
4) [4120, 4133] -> 15.2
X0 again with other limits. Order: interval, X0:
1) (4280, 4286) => 4283.69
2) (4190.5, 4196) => 4195.83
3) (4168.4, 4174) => 4168.87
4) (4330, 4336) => 4335.29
